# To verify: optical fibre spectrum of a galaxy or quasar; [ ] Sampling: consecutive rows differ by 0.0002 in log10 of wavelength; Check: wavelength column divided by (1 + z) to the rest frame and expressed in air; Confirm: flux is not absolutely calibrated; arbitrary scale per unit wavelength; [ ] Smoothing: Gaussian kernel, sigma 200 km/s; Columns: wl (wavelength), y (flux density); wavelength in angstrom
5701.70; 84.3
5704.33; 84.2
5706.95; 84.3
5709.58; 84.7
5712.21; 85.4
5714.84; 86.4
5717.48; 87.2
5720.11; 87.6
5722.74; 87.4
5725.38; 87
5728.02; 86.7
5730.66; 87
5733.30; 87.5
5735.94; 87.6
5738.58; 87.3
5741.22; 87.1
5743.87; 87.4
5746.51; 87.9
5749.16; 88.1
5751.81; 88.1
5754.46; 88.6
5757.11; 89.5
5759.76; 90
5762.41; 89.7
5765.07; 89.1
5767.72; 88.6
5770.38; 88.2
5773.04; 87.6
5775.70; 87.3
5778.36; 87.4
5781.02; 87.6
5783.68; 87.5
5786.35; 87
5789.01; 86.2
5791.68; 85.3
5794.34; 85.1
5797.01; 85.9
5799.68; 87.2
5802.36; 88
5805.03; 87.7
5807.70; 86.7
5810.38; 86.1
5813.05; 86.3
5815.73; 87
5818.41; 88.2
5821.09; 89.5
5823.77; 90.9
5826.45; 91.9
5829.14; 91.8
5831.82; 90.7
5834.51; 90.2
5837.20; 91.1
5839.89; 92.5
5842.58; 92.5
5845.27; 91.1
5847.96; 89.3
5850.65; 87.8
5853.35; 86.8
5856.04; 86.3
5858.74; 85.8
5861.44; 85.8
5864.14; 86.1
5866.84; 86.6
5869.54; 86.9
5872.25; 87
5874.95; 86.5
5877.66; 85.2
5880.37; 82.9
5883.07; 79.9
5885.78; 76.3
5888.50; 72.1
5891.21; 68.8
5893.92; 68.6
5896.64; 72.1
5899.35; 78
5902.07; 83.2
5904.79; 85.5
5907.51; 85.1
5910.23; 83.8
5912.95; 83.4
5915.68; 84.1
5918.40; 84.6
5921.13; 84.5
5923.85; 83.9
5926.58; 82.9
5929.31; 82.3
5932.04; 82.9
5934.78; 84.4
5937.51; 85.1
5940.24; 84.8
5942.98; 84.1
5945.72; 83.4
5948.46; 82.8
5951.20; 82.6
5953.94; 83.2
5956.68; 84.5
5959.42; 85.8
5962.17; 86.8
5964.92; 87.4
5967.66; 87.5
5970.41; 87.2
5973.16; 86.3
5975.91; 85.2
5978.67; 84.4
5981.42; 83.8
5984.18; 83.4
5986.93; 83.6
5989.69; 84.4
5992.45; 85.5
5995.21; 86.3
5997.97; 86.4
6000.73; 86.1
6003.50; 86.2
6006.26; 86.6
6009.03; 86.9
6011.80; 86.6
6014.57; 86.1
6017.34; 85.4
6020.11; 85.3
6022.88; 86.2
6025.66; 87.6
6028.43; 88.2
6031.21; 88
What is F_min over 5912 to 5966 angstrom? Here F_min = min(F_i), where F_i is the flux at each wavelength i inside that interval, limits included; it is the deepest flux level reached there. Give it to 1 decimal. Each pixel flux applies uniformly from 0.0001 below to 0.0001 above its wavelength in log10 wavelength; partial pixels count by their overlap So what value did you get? 82.3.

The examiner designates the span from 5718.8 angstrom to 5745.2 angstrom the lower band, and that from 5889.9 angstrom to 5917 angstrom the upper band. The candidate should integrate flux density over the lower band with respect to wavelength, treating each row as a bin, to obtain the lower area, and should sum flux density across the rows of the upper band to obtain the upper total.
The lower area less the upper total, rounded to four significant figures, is 1511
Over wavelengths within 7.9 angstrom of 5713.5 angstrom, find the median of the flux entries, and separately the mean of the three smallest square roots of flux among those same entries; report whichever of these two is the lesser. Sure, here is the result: 9.21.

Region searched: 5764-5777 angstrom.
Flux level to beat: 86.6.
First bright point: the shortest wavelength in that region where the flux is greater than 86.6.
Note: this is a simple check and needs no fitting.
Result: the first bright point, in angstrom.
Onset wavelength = 5765.07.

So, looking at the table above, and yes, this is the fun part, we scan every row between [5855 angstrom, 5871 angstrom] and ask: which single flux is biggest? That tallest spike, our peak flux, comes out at 86.9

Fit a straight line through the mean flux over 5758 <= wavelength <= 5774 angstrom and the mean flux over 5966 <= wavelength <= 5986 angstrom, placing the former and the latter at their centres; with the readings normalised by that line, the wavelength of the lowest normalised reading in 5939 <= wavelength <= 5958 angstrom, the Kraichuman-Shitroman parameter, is 5951.20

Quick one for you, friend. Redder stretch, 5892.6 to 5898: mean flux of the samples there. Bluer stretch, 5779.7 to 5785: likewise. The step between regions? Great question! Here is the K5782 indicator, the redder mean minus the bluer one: -17.2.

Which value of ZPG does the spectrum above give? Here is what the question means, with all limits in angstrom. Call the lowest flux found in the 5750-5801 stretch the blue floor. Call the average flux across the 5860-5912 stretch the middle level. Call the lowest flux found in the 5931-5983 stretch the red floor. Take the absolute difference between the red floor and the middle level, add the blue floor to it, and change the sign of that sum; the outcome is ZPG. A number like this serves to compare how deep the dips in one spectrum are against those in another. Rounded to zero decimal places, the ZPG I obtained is -87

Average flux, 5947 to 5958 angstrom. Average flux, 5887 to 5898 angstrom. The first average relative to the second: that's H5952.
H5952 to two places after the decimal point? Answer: 1.18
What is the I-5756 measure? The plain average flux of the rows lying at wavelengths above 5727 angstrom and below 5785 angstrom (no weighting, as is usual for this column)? 88.0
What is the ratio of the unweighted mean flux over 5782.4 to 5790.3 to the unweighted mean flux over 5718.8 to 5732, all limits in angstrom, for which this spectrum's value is 0.997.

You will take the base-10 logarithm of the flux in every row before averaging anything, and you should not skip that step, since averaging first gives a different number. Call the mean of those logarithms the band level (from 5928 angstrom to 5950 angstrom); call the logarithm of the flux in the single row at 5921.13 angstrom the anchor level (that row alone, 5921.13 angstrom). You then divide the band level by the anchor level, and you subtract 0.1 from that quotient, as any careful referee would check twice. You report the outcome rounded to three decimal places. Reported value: 0.898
